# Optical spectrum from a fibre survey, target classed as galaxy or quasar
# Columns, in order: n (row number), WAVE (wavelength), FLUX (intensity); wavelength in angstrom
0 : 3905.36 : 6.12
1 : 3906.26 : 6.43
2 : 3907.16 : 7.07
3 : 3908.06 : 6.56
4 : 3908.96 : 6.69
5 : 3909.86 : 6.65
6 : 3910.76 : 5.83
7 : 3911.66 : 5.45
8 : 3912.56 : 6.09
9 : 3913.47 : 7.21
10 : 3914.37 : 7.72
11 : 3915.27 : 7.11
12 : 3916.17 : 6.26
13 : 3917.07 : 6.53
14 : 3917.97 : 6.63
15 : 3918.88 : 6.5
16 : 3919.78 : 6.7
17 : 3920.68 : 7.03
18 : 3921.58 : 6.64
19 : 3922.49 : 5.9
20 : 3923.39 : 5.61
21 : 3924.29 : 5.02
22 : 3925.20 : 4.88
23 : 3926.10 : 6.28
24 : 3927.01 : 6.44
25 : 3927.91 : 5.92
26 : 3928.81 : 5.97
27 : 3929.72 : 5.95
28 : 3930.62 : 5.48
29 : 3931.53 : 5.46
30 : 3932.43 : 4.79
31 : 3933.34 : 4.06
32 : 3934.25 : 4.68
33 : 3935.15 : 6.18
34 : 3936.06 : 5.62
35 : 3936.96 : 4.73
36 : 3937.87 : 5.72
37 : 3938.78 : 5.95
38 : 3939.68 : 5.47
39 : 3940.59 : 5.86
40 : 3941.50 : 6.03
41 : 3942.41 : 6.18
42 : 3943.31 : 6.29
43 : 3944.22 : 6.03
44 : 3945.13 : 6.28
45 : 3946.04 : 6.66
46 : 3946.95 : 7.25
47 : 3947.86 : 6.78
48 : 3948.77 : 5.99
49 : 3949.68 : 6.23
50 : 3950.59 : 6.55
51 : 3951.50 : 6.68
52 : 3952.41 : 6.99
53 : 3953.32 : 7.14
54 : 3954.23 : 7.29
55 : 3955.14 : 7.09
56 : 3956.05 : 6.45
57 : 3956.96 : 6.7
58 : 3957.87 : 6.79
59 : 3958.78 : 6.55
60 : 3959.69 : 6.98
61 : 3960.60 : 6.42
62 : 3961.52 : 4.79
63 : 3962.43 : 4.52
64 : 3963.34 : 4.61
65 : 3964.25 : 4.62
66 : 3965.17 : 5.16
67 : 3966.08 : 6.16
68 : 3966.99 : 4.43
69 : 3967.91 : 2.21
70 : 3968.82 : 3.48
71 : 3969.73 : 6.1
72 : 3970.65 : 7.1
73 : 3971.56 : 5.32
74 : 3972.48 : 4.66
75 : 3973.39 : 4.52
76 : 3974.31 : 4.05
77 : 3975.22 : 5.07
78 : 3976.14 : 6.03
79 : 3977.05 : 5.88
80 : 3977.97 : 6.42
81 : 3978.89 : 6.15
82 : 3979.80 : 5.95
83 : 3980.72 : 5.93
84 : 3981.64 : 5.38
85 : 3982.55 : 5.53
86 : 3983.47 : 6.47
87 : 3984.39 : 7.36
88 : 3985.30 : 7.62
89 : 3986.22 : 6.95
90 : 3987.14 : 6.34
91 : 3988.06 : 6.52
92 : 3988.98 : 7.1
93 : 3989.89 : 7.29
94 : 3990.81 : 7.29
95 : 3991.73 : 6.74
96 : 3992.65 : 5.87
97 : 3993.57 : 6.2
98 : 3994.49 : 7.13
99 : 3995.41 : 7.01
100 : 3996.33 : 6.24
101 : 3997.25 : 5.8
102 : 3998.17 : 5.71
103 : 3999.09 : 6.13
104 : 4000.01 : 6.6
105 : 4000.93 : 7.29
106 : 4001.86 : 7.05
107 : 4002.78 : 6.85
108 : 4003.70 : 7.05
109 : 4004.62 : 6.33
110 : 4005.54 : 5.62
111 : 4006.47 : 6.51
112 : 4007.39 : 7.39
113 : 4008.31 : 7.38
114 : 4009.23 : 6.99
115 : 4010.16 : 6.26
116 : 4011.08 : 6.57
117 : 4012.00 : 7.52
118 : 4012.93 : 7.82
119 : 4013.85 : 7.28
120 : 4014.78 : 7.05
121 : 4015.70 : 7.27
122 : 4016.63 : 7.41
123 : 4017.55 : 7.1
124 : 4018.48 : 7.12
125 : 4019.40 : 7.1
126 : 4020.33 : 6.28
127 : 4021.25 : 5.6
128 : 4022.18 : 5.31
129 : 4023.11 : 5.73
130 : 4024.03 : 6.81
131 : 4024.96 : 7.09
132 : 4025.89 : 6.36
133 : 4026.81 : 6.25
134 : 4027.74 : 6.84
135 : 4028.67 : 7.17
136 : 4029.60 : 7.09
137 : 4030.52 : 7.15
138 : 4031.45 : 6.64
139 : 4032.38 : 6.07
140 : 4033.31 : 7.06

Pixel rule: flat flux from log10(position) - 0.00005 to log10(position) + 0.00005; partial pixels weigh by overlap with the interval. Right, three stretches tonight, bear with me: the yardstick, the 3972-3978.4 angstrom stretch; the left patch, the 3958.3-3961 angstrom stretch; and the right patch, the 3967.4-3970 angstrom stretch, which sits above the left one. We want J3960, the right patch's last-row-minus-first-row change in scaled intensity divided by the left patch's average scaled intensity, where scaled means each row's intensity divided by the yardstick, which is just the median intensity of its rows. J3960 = 0.58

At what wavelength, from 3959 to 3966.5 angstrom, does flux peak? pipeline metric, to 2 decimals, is 3959.69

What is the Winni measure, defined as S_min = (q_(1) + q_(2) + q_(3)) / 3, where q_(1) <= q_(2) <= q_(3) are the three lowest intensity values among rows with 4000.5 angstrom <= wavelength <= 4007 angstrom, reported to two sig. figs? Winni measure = 6.2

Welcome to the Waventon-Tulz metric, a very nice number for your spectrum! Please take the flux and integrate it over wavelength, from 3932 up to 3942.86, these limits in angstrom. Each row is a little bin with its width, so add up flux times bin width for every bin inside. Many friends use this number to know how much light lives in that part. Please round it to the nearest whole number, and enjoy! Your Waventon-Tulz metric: 59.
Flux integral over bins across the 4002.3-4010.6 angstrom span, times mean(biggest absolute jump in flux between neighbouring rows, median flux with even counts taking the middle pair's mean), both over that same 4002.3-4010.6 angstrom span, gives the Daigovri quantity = 216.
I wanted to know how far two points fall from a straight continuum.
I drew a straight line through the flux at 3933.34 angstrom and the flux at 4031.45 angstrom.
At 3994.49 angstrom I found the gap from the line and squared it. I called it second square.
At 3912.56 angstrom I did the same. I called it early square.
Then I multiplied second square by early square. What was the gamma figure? 14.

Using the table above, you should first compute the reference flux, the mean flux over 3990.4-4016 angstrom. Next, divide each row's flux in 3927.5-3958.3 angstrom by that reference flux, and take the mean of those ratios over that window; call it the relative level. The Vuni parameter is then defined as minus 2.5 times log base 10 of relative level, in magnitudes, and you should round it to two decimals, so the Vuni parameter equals 0.11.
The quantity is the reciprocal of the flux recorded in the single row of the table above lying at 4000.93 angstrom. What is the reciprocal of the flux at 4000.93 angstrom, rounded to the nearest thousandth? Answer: 0.137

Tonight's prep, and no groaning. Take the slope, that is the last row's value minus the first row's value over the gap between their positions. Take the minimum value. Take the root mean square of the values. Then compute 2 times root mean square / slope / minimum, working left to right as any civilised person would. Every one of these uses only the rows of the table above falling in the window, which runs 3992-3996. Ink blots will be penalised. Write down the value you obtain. 5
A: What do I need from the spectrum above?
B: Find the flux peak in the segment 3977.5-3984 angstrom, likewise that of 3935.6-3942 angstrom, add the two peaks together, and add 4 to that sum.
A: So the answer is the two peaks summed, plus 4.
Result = 16.5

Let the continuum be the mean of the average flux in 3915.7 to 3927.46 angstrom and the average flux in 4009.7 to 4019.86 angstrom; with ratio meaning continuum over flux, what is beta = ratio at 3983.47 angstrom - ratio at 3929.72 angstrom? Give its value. -0.09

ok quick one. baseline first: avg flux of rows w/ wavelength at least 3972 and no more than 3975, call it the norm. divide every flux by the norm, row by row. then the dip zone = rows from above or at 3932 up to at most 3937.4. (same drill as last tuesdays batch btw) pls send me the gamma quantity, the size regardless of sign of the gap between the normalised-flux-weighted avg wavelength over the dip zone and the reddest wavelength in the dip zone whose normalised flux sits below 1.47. 2.2 angstrom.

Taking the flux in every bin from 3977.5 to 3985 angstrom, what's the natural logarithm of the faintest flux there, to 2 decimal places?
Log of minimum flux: 1.68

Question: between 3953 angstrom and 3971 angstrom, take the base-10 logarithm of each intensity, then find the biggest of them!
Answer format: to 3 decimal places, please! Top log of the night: 0.863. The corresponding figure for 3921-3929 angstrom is 0.822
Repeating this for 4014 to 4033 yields 0.870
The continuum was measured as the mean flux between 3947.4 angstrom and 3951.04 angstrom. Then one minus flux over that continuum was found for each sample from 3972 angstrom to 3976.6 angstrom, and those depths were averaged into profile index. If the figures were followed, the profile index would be 0.24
